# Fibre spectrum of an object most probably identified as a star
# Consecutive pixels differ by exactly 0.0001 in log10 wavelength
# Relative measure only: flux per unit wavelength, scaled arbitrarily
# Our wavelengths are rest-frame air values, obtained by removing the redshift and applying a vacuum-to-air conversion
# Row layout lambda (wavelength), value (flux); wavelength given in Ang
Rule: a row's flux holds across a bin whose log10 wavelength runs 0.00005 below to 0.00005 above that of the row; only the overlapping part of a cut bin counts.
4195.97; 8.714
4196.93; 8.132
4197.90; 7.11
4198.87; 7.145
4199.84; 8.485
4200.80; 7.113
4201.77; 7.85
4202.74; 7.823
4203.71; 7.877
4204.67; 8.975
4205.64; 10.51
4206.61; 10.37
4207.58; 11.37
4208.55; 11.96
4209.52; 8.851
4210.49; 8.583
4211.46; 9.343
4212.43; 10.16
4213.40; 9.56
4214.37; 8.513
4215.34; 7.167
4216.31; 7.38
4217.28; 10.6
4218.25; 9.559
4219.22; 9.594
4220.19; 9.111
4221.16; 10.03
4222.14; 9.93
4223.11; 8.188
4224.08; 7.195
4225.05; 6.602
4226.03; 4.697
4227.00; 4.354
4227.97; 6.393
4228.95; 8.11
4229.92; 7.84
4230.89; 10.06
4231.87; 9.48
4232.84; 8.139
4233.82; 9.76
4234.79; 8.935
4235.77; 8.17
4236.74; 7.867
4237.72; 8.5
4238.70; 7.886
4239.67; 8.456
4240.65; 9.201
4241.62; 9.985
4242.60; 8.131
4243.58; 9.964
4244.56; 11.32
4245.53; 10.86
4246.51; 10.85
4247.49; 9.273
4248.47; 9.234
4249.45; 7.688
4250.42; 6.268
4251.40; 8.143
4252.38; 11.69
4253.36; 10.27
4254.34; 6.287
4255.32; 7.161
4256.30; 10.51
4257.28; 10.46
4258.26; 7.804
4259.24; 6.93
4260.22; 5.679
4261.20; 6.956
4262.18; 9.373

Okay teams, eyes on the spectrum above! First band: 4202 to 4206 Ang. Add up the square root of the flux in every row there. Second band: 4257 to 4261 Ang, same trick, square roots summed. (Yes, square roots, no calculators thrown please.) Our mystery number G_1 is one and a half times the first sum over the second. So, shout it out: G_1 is 1.61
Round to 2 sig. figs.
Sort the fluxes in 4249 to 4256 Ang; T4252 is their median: 7.7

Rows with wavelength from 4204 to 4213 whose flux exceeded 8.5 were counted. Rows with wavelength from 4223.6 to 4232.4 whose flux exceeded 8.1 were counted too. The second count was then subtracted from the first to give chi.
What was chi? 6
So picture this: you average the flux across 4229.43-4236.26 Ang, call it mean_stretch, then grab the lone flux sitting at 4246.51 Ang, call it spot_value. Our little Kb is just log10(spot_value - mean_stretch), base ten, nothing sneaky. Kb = 0.3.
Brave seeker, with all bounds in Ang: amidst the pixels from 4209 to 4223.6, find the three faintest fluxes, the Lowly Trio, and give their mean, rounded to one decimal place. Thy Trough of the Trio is 7.6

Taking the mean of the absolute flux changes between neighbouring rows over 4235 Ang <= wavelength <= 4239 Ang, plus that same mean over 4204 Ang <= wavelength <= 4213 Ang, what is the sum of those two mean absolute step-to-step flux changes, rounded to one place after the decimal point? 1.5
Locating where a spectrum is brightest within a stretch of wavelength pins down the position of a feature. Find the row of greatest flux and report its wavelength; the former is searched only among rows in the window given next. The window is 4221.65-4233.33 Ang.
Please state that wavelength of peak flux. 4230.89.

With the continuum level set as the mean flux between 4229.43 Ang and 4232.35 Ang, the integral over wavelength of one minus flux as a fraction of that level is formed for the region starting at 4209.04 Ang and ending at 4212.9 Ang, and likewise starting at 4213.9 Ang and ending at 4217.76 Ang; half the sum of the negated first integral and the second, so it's 0.2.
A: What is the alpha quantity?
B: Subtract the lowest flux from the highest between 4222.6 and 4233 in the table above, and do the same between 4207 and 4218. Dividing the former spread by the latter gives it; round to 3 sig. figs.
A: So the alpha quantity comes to 1.19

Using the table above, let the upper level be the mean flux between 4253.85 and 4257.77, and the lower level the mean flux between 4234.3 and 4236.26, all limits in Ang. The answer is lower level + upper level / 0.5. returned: 25.8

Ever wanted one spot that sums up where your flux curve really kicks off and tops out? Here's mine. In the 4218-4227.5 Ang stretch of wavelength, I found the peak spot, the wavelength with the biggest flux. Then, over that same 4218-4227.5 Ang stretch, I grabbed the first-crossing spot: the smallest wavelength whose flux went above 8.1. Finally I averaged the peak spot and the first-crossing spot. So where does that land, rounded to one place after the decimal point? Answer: 4219.7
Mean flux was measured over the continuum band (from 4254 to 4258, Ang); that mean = 8.6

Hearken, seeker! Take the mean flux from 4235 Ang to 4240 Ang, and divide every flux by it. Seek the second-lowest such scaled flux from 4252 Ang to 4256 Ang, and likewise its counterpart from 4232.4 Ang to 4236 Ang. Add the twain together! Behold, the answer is 1.9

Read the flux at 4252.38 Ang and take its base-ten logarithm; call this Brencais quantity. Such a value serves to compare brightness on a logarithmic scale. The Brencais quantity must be 1.07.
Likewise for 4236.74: 0.90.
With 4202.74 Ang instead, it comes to 0.89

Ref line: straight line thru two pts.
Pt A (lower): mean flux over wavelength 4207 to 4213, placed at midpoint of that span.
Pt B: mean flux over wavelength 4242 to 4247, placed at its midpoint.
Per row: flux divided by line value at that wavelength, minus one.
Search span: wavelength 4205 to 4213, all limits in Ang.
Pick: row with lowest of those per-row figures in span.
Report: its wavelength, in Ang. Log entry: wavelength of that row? 4210.49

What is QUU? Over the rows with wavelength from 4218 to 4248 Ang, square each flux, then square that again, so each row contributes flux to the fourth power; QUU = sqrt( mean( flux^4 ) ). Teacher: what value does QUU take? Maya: 82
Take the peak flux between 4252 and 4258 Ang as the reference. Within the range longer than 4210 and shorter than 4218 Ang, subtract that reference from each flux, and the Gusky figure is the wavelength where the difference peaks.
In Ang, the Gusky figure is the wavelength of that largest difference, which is 4217.28 Ang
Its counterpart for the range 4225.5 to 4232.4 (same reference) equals 4230.89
